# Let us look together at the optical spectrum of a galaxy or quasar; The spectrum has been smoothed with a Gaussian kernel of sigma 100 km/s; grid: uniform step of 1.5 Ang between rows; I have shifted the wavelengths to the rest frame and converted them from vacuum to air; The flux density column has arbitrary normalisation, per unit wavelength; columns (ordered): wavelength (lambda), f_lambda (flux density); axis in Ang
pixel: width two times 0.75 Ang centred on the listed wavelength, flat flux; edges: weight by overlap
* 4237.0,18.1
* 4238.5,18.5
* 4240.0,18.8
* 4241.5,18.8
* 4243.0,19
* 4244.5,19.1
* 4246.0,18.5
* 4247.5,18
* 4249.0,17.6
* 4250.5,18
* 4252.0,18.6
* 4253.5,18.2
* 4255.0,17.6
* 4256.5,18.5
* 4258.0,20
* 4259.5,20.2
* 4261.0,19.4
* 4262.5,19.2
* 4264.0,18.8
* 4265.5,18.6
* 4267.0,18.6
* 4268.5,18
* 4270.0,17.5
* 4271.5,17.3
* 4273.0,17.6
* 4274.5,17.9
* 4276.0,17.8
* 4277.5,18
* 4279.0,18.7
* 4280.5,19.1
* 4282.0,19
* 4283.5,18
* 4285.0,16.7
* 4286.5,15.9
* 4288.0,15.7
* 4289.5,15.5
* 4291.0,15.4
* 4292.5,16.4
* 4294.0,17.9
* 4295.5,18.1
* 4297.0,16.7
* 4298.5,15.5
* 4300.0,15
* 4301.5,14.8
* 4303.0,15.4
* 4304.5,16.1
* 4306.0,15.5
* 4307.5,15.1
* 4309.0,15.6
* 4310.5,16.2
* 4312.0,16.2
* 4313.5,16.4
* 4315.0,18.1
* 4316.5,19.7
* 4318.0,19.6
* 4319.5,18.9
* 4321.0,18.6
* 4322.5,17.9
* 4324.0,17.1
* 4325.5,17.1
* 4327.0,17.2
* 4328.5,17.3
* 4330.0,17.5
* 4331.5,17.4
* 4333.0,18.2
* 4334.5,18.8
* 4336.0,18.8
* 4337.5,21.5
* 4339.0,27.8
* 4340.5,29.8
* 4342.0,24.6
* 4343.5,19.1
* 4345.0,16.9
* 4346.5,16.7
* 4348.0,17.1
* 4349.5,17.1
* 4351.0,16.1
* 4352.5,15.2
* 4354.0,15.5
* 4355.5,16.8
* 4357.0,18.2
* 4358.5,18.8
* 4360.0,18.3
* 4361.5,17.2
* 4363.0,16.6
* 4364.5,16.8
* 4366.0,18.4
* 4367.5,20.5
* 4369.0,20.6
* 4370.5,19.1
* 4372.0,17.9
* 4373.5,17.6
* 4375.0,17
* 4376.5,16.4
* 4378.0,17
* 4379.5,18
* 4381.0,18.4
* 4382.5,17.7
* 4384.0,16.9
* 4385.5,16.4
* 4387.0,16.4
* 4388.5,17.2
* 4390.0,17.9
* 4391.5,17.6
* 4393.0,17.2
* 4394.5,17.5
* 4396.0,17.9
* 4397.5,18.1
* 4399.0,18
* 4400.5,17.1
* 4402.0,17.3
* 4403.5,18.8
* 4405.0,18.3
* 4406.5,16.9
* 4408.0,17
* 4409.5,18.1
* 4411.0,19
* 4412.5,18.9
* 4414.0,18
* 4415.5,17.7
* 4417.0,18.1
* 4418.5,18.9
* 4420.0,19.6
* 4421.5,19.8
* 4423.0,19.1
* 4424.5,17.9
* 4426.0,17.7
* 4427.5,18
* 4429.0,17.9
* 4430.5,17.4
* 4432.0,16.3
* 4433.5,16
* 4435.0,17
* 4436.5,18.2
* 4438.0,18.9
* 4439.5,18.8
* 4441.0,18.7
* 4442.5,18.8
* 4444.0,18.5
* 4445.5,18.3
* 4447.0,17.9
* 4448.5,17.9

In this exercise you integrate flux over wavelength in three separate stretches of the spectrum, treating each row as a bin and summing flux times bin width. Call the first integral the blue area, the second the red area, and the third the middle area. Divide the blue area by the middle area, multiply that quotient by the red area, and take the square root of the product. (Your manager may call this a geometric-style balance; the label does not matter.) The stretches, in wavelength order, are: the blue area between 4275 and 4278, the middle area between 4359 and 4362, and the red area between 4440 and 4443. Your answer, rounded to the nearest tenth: 7.5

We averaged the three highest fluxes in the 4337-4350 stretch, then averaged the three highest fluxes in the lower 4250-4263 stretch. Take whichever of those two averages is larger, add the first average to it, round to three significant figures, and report 54.8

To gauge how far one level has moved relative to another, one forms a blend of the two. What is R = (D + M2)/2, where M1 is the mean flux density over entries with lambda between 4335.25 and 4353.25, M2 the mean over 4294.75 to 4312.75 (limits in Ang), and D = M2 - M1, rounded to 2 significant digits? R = 5.8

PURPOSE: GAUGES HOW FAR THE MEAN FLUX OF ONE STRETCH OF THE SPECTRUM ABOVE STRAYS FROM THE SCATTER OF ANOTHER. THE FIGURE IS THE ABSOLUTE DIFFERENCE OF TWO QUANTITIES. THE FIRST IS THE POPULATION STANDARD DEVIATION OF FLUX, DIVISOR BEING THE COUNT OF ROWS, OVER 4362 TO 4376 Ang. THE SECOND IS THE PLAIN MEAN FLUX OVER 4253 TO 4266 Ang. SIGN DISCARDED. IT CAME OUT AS 17.5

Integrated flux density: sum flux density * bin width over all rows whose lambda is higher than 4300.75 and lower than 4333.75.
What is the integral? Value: 564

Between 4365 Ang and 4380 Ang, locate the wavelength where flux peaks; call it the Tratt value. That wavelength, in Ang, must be 4369.0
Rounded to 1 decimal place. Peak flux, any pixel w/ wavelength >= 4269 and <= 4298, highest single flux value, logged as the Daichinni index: 19.1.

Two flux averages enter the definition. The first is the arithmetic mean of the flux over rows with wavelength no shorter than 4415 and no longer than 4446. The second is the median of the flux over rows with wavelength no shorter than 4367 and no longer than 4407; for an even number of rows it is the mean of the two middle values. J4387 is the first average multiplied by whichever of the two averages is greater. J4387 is 330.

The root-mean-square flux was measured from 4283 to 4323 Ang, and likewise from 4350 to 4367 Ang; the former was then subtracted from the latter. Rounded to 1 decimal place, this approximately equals 0.4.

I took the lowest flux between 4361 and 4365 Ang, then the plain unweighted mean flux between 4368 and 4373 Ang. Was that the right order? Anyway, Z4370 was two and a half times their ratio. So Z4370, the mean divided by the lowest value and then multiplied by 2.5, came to 2.89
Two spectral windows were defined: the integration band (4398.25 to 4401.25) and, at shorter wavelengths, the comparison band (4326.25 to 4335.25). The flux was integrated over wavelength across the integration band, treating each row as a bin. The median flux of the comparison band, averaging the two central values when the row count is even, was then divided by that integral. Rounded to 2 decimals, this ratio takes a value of 0.33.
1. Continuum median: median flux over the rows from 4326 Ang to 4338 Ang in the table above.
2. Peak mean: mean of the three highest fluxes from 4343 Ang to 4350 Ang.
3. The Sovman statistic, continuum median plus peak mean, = 35.6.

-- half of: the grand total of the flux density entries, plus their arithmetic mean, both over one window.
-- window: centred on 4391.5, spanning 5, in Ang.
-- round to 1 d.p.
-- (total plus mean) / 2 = 35.1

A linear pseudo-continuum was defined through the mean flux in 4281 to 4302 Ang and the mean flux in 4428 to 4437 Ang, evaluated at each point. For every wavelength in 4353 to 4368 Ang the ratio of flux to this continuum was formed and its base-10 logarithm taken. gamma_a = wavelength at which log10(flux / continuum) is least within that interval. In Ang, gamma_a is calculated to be 4354.0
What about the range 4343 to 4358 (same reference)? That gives 4352.5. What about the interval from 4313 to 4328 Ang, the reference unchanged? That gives 4313.5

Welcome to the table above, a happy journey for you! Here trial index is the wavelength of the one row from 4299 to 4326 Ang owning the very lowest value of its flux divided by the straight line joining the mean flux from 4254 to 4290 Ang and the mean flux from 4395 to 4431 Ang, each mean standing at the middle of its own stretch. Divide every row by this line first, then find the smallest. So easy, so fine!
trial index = 4301.5 Ang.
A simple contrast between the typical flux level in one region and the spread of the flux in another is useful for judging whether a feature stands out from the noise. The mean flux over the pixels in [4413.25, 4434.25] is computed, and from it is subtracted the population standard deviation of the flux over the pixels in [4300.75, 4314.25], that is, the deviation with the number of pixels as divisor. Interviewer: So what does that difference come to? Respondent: 17.5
